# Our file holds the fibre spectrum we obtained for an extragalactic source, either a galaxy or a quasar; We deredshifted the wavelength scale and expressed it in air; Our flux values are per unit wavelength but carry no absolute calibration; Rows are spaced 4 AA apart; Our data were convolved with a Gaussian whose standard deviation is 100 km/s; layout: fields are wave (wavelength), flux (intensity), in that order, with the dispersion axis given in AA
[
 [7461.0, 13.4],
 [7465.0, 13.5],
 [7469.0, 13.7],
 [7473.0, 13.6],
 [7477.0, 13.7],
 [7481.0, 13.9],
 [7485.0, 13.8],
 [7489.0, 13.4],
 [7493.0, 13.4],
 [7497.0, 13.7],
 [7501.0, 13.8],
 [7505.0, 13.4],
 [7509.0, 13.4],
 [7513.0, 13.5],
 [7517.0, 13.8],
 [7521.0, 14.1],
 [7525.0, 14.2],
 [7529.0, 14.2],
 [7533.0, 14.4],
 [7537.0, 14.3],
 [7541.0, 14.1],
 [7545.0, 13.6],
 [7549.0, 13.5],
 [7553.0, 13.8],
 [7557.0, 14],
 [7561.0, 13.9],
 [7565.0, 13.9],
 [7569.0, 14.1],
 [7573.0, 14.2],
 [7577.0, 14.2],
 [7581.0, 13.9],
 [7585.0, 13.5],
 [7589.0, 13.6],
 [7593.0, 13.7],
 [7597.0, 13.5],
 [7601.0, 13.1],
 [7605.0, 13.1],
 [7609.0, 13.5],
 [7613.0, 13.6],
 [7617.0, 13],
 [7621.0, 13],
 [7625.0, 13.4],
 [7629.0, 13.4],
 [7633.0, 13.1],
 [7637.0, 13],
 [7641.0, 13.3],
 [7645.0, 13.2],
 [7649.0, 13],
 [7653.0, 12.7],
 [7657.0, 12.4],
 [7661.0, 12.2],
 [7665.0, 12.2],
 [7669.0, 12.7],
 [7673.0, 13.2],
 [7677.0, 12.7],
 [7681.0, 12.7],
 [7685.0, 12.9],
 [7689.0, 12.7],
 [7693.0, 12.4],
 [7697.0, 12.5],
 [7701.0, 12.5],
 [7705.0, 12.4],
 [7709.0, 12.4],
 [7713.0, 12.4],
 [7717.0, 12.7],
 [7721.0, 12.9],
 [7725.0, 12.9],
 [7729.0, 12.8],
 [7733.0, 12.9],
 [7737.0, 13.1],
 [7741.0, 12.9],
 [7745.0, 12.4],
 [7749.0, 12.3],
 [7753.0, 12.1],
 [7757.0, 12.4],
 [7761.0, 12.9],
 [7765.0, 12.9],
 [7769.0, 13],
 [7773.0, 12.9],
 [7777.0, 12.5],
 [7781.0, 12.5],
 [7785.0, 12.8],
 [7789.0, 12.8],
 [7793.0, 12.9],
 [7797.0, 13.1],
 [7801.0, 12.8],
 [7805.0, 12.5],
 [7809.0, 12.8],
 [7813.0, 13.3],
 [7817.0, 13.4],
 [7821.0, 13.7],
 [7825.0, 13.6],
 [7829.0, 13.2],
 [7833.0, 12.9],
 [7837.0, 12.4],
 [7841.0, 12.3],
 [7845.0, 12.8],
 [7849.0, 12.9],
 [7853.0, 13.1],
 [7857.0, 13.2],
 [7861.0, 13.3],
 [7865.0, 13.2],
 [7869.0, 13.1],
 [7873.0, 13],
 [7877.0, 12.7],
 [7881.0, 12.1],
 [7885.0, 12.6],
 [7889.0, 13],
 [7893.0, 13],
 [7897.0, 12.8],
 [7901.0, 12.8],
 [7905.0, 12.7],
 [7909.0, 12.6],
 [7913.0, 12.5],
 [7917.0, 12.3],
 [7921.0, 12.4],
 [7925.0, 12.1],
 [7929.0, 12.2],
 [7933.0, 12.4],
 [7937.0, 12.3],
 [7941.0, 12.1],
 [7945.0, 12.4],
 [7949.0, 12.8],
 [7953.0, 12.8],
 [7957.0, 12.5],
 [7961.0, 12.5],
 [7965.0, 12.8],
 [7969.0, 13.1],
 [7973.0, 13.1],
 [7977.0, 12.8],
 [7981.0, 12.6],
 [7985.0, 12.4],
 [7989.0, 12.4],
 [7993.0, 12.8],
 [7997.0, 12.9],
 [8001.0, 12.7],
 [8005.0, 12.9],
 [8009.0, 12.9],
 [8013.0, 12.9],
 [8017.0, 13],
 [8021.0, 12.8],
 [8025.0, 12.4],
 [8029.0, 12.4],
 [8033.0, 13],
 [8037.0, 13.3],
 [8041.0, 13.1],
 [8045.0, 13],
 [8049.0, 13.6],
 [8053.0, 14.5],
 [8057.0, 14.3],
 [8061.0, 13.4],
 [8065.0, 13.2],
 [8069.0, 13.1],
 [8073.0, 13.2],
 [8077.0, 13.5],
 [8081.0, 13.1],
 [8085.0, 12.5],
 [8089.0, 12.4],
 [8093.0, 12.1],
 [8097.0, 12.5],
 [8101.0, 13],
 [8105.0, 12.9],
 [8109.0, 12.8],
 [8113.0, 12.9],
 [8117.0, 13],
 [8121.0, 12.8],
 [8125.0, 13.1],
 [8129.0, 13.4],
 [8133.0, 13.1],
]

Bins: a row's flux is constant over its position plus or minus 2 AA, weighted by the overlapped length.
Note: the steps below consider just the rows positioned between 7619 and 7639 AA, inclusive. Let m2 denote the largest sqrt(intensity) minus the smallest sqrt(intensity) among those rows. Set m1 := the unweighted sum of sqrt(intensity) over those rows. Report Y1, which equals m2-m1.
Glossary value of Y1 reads -18.1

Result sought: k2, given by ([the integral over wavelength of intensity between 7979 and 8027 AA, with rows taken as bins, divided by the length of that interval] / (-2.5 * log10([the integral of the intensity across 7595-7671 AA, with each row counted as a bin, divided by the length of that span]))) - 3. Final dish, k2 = -7.57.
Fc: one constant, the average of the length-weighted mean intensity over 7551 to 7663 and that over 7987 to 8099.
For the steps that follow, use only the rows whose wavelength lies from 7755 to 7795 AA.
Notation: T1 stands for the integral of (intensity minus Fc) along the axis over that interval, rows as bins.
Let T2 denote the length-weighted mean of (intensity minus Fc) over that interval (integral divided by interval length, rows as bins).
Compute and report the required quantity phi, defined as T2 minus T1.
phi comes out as 17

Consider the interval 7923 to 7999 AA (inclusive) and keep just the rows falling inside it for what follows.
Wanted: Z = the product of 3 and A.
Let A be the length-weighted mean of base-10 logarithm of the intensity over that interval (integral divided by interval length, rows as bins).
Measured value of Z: 3.30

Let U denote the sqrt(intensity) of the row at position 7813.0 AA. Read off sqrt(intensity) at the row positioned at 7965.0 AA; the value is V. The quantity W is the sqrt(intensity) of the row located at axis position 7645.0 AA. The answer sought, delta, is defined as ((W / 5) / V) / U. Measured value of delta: 0.0557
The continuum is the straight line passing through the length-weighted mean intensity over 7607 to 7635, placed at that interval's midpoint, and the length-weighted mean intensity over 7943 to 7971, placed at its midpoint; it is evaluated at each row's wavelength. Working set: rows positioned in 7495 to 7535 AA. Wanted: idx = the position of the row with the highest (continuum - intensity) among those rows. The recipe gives 7505.0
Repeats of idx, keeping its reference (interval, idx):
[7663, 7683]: 7665.0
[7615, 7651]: 7617.0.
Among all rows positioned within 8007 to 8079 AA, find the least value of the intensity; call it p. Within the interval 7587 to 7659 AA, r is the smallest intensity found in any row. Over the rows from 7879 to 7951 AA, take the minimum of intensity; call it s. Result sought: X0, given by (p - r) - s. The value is -12.1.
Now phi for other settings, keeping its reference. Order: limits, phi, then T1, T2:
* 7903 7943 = 33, -34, -0.84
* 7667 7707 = 21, -21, -0.53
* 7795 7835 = 3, -3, -0.07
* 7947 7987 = 18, -18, -0.46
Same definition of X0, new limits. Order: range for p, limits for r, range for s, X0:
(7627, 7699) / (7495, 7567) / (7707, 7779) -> -13.3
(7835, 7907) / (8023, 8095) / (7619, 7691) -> -12.2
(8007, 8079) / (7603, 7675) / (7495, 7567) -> -13.2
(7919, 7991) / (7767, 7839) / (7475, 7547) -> -13.7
